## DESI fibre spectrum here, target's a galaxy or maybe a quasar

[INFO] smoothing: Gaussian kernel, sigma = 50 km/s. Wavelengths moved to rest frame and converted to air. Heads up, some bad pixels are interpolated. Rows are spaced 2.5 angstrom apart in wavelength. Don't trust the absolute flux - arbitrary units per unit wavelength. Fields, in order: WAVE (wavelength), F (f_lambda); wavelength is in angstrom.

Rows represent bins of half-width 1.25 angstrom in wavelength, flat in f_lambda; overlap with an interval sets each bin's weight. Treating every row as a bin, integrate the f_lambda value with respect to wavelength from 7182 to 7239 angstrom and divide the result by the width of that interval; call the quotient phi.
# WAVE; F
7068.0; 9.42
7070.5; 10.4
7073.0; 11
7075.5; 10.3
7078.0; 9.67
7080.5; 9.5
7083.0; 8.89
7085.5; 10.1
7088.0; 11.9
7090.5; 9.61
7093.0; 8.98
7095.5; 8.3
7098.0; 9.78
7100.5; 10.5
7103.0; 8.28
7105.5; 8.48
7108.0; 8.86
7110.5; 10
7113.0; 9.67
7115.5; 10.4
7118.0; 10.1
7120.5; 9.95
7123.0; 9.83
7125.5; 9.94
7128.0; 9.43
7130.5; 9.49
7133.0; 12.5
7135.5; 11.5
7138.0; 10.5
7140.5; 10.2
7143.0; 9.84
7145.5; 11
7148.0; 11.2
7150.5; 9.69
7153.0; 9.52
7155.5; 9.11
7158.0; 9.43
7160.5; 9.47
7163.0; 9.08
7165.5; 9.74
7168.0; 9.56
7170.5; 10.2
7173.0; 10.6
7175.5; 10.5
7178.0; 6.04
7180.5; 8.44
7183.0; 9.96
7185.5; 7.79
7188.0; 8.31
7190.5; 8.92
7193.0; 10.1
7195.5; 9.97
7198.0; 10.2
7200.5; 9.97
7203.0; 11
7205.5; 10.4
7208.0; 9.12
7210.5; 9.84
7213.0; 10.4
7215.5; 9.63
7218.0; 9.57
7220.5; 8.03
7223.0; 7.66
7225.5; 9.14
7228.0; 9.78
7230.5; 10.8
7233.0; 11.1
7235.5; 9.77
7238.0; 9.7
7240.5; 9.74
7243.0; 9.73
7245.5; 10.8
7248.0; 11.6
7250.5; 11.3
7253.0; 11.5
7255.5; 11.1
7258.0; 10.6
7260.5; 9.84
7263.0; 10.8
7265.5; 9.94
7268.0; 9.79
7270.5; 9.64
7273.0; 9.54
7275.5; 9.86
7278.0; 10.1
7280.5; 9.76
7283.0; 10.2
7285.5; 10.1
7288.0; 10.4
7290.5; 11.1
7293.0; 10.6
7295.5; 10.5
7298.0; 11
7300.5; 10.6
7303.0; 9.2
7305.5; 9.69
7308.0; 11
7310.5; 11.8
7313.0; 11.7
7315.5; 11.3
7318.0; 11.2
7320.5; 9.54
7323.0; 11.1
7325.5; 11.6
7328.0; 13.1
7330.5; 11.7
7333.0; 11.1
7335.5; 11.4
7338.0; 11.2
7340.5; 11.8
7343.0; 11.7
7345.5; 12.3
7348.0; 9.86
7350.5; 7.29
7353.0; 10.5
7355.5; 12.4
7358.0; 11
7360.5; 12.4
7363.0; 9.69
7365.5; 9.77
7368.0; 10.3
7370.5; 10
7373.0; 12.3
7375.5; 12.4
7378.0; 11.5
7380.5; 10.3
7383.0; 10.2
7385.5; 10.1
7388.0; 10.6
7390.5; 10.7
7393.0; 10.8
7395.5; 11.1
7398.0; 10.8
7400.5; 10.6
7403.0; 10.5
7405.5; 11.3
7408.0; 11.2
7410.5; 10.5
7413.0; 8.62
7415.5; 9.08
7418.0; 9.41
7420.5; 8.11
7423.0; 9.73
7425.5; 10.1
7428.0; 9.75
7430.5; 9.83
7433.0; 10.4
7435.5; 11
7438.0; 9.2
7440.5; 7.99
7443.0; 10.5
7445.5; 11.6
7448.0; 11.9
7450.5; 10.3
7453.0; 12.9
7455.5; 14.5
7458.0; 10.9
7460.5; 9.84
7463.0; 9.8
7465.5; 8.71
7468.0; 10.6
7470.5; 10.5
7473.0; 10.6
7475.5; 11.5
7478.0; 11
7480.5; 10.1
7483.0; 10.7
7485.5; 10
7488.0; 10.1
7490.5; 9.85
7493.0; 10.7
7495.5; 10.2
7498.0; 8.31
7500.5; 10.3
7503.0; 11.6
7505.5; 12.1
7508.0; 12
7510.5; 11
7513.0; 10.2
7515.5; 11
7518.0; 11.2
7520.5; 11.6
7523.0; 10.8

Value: 9.6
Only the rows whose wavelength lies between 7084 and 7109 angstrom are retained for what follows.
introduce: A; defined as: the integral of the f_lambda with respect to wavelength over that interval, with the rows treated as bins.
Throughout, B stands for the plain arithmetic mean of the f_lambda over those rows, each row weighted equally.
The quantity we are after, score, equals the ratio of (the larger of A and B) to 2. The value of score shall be 118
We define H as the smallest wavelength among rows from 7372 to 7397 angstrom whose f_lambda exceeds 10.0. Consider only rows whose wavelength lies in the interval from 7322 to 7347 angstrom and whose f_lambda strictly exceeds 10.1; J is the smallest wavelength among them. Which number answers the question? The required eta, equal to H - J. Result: 50.0 angstrom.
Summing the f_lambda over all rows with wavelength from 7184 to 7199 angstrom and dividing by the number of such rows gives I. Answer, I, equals 9.2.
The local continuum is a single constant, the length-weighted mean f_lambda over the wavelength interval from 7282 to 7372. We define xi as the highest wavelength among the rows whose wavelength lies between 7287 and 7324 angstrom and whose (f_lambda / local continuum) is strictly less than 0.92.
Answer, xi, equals 7320.5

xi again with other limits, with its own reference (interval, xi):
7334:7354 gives 7350.5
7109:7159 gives 7158.0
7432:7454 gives 7440.5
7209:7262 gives 7260.5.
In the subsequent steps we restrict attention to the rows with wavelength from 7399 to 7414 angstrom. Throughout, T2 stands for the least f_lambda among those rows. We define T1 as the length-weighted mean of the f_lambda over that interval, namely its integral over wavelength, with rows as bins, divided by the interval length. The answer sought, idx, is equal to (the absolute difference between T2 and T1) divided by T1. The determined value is 0.18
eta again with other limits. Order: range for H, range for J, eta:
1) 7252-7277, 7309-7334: -57.5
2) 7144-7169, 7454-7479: -310.0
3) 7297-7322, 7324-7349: -27.5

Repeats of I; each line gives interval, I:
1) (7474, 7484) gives 10.8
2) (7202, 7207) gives 10.7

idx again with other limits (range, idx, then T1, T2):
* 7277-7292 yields 0.05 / 10.3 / 9.76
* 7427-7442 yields 0.18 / 9.7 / 7.99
